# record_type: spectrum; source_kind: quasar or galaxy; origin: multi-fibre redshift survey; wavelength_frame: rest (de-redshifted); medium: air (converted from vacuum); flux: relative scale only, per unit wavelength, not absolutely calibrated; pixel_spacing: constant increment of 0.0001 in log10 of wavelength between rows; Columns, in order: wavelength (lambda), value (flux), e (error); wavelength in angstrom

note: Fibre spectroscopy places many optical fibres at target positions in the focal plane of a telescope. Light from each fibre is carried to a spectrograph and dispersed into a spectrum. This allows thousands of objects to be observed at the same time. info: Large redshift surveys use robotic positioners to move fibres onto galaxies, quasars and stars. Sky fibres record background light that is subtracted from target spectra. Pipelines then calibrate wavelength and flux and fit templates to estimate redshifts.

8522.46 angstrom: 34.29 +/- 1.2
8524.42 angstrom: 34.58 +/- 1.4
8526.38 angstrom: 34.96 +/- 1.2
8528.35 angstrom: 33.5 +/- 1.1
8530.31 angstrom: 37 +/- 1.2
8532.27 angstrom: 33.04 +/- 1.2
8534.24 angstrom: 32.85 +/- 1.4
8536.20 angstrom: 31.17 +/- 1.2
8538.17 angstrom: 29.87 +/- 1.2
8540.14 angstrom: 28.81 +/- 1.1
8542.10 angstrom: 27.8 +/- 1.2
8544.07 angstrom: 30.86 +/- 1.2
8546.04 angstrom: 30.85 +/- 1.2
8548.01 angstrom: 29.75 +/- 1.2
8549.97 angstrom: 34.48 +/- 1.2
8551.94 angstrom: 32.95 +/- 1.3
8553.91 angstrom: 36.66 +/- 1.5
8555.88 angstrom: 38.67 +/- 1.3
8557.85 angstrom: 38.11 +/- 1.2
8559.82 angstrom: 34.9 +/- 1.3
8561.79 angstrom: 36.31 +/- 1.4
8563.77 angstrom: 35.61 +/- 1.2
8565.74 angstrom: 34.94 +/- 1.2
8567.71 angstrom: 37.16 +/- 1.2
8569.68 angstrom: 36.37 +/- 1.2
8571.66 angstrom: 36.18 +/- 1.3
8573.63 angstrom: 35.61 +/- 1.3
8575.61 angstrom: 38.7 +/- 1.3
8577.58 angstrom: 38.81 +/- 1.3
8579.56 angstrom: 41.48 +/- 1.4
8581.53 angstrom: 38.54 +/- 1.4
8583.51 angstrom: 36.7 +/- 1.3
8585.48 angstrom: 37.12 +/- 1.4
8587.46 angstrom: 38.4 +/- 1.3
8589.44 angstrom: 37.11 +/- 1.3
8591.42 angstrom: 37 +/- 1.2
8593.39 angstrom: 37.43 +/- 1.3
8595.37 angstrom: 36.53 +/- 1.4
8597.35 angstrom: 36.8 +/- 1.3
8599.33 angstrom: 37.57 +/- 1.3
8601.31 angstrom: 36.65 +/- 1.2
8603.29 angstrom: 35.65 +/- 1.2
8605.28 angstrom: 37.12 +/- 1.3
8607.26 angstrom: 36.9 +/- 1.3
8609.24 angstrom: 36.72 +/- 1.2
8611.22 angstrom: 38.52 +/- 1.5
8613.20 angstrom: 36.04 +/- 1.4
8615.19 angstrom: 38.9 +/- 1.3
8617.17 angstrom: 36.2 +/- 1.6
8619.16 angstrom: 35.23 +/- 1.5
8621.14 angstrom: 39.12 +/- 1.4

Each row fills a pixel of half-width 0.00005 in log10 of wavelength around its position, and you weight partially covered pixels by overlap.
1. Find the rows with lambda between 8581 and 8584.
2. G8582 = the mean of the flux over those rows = 37.6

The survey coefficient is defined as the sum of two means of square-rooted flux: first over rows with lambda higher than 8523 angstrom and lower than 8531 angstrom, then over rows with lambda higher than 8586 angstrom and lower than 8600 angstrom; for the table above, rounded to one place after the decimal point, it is 12.0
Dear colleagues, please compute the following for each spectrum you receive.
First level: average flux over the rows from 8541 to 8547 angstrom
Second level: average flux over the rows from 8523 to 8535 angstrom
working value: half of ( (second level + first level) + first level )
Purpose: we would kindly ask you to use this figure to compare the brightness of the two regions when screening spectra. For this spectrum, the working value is 47.0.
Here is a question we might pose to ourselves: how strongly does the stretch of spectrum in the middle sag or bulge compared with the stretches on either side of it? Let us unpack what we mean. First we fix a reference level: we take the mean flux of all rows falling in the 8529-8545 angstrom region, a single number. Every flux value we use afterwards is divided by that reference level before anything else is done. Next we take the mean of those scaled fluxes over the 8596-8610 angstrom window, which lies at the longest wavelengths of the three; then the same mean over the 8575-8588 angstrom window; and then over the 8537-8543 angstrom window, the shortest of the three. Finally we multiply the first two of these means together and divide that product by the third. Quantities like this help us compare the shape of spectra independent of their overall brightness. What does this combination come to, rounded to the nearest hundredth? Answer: 1.56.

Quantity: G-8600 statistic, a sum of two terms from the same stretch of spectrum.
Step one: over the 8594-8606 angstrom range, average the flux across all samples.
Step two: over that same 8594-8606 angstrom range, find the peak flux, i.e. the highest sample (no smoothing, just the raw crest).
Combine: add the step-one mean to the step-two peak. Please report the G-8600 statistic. 74.3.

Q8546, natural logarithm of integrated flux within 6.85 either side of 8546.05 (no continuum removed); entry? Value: 6.05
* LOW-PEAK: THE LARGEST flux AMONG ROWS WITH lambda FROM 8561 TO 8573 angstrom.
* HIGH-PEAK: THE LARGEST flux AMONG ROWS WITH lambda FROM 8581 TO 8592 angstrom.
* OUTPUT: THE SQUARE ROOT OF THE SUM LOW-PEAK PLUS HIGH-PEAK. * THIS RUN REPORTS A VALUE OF 8.70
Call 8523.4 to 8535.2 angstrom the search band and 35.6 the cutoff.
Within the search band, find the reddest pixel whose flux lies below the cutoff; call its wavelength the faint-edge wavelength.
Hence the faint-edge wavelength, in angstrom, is 8534.24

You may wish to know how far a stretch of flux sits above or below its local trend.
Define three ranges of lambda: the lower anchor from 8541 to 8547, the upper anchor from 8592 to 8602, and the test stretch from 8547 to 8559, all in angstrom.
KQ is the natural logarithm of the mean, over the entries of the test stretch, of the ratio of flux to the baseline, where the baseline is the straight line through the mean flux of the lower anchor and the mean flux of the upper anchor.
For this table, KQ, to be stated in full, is 0.122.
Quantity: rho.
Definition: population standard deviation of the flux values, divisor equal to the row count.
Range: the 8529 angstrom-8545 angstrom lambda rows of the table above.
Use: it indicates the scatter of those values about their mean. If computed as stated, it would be 2.7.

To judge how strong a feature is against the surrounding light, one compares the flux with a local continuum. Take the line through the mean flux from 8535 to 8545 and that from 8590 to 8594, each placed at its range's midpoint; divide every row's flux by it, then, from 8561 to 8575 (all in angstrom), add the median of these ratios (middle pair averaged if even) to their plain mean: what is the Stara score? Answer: 2.14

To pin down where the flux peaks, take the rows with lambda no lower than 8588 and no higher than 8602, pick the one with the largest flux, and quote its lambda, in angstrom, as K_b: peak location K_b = 8599.33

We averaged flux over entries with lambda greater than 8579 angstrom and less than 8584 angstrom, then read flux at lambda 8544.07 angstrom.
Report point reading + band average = 70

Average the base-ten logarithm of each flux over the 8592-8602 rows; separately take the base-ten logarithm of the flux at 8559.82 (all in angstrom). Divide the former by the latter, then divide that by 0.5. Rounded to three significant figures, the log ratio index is 2.03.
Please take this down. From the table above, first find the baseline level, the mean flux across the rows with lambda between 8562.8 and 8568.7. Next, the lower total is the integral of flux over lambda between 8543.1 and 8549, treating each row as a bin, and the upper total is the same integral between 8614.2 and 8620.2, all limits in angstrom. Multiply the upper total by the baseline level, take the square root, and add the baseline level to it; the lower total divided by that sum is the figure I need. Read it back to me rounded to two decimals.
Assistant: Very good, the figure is 1.44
